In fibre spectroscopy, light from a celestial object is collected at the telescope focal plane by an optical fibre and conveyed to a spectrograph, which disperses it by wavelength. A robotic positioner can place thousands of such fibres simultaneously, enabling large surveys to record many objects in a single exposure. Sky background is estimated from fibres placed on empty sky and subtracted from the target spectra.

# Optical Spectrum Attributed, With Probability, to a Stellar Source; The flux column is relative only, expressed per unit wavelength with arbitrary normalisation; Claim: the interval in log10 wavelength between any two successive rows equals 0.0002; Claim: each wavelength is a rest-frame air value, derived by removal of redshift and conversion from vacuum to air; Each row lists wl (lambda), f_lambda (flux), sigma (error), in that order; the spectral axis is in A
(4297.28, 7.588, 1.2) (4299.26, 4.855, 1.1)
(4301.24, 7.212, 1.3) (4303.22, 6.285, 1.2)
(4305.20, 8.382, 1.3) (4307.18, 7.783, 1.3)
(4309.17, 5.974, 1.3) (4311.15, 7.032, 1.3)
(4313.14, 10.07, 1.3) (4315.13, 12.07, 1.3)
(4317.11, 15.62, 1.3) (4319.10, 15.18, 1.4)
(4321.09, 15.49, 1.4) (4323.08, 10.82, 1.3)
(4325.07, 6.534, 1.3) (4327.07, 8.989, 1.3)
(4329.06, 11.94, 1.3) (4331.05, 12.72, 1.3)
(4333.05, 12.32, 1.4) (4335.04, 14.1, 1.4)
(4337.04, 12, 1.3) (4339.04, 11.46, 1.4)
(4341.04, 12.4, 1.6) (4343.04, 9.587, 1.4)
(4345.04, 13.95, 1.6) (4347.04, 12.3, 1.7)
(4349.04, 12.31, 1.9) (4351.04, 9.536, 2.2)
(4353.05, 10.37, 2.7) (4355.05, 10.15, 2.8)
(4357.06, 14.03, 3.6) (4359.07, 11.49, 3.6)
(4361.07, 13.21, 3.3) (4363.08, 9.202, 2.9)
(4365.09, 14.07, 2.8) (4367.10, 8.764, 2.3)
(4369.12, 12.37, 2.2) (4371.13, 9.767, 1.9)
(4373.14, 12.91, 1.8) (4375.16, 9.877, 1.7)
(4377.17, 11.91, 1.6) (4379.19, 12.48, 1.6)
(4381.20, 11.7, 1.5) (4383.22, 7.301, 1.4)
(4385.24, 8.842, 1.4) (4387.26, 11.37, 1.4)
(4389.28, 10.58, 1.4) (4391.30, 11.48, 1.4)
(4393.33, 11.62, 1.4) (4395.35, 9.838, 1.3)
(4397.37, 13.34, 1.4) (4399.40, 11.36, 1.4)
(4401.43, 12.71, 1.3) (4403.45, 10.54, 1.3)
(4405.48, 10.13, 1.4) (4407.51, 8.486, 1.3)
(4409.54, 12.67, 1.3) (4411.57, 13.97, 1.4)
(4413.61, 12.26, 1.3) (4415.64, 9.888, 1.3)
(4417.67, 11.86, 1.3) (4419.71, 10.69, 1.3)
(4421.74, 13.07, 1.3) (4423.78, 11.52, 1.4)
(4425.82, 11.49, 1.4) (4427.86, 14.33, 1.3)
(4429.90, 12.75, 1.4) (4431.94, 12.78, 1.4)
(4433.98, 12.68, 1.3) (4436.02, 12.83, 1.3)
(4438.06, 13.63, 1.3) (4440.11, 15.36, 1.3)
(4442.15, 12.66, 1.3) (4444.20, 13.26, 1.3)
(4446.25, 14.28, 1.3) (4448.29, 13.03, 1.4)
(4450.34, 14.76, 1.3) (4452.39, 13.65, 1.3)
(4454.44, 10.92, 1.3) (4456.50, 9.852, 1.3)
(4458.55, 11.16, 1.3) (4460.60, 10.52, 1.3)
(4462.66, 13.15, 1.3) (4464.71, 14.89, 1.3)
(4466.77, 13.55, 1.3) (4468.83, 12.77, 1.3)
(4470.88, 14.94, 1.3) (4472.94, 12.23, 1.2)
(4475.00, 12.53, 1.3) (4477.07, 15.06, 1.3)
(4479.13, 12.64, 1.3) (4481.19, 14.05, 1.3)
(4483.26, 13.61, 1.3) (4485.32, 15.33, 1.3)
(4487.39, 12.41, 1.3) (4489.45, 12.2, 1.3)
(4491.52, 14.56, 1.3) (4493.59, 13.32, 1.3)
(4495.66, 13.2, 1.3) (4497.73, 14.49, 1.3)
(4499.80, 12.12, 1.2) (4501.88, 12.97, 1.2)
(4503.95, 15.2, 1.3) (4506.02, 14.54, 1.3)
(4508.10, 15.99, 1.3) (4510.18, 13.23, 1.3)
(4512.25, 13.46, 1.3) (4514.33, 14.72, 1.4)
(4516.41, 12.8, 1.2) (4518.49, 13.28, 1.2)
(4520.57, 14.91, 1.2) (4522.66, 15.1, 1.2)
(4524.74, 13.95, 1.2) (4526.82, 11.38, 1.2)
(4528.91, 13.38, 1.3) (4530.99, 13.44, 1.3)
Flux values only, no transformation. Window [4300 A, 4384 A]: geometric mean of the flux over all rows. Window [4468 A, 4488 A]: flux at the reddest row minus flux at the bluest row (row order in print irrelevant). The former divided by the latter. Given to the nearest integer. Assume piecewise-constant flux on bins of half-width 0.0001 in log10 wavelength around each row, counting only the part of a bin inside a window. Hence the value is -30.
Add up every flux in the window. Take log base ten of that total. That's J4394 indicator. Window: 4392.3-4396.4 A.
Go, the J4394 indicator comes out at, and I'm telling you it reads 1.33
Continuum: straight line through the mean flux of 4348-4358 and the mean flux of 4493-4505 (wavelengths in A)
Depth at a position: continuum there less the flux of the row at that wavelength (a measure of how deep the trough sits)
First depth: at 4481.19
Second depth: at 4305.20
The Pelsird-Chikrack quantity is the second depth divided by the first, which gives -2.8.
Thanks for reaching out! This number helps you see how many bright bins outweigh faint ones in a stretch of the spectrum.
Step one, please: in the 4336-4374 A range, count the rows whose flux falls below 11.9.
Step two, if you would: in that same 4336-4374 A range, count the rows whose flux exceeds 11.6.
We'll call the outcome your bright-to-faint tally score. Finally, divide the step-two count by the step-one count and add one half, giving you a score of 1.6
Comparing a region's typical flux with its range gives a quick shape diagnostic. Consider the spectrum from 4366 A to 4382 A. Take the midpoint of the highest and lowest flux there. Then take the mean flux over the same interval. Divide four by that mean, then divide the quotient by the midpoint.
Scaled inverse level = 0.033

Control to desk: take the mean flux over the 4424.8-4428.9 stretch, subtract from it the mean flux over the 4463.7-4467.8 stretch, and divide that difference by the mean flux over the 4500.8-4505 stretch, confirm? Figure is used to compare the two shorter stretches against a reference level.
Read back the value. -0.1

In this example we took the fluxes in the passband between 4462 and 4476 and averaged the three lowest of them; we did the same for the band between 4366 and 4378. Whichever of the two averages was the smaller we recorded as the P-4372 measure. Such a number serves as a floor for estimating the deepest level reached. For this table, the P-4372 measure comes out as 9.5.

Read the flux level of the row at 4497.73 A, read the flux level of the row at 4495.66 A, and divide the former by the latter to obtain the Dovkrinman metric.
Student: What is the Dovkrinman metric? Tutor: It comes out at 1.10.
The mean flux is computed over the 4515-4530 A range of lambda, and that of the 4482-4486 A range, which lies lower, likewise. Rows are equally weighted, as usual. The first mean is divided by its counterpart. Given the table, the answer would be 0.94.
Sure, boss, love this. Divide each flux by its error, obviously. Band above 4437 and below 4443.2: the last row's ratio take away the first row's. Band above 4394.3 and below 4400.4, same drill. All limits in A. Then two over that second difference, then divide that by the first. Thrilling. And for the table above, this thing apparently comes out -4.9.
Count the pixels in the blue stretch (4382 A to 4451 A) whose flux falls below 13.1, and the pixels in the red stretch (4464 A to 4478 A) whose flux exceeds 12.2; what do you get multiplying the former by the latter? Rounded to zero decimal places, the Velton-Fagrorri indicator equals 182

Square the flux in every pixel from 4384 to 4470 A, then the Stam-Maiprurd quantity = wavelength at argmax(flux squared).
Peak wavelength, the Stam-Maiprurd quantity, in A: 4440.11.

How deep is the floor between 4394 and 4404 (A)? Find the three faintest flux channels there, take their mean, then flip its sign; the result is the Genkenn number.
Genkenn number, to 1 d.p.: -10.6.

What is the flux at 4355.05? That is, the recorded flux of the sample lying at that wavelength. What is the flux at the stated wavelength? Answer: 10.15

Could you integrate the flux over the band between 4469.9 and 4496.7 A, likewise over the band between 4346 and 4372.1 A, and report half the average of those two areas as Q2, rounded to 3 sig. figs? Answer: 165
